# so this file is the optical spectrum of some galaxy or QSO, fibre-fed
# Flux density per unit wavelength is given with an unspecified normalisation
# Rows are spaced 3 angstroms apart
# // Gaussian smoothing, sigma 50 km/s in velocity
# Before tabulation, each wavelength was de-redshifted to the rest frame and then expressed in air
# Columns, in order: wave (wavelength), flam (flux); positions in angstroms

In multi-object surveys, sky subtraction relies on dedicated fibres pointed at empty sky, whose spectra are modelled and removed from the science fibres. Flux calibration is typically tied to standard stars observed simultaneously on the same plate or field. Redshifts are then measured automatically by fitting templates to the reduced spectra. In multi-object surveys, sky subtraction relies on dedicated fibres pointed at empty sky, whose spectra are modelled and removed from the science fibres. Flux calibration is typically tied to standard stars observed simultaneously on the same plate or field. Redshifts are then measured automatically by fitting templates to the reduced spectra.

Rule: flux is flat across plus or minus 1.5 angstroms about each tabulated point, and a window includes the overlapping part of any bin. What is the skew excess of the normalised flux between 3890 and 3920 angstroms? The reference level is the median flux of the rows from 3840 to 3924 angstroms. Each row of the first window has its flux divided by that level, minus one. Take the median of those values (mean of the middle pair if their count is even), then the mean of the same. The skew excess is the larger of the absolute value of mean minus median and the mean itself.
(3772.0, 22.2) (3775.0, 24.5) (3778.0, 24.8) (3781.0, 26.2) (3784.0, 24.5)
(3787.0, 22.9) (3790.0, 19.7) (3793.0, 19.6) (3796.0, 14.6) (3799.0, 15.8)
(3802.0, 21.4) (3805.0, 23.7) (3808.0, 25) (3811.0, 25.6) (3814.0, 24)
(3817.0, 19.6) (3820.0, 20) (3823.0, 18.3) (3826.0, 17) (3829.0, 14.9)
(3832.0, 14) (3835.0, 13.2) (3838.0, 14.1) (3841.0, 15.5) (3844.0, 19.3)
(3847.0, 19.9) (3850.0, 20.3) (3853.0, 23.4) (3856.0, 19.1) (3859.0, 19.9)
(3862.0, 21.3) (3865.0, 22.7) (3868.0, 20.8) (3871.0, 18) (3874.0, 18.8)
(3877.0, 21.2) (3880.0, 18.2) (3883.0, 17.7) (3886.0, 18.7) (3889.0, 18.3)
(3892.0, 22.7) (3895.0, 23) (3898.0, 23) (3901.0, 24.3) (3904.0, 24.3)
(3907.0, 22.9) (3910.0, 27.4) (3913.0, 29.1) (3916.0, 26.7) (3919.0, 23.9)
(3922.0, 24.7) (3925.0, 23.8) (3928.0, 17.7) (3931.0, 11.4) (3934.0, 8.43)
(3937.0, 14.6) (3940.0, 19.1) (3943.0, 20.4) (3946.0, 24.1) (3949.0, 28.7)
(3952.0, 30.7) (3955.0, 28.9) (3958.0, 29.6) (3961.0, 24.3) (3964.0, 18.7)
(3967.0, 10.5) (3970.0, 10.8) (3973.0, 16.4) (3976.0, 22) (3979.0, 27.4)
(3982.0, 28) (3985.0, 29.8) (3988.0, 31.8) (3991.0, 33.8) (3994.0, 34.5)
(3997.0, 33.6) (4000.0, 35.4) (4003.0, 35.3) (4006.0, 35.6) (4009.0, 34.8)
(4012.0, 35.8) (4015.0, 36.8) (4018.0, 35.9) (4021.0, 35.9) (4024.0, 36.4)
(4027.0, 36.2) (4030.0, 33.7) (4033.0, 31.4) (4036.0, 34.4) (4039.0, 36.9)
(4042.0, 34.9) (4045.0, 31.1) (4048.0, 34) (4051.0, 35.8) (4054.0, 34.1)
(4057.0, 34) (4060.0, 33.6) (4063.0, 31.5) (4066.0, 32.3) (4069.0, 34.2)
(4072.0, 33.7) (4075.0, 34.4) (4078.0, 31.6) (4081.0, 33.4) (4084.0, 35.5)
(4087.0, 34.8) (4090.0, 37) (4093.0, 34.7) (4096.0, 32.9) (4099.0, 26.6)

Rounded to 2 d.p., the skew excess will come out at 0.16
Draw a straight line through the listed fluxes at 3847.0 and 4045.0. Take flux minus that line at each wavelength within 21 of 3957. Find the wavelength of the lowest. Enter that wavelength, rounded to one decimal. 3967.0 angstroms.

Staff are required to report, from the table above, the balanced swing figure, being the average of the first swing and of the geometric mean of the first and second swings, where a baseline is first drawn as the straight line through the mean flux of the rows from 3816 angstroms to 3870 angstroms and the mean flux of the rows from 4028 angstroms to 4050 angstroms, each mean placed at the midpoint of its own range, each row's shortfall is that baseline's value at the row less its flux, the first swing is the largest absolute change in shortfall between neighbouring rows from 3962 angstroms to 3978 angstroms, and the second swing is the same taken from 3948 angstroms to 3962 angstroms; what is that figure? 8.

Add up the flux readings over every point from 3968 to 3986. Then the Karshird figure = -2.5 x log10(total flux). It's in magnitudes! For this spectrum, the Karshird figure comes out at -5.3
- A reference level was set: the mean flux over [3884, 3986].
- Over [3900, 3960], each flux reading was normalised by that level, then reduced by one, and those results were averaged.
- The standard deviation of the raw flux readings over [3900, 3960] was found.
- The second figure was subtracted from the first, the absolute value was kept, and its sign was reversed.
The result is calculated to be -6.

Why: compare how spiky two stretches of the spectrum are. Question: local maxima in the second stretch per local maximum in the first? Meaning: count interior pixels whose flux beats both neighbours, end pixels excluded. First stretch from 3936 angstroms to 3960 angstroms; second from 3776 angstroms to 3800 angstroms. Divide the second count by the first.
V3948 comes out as 1.0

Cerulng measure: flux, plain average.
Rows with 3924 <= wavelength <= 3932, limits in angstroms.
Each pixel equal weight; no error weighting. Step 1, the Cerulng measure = 18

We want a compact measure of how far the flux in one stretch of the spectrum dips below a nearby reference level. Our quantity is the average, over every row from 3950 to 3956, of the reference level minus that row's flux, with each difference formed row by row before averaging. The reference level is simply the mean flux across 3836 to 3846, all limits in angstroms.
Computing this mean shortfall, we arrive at -13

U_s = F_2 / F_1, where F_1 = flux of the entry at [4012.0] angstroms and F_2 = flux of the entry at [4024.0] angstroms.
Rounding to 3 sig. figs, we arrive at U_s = 1.02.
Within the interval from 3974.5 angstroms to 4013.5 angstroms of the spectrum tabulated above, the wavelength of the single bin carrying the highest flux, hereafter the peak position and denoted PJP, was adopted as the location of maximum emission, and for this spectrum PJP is 4012.0 angstroms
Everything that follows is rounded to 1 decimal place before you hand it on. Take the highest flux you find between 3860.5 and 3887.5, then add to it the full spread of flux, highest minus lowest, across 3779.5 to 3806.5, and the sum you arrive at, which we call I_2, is 34.3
